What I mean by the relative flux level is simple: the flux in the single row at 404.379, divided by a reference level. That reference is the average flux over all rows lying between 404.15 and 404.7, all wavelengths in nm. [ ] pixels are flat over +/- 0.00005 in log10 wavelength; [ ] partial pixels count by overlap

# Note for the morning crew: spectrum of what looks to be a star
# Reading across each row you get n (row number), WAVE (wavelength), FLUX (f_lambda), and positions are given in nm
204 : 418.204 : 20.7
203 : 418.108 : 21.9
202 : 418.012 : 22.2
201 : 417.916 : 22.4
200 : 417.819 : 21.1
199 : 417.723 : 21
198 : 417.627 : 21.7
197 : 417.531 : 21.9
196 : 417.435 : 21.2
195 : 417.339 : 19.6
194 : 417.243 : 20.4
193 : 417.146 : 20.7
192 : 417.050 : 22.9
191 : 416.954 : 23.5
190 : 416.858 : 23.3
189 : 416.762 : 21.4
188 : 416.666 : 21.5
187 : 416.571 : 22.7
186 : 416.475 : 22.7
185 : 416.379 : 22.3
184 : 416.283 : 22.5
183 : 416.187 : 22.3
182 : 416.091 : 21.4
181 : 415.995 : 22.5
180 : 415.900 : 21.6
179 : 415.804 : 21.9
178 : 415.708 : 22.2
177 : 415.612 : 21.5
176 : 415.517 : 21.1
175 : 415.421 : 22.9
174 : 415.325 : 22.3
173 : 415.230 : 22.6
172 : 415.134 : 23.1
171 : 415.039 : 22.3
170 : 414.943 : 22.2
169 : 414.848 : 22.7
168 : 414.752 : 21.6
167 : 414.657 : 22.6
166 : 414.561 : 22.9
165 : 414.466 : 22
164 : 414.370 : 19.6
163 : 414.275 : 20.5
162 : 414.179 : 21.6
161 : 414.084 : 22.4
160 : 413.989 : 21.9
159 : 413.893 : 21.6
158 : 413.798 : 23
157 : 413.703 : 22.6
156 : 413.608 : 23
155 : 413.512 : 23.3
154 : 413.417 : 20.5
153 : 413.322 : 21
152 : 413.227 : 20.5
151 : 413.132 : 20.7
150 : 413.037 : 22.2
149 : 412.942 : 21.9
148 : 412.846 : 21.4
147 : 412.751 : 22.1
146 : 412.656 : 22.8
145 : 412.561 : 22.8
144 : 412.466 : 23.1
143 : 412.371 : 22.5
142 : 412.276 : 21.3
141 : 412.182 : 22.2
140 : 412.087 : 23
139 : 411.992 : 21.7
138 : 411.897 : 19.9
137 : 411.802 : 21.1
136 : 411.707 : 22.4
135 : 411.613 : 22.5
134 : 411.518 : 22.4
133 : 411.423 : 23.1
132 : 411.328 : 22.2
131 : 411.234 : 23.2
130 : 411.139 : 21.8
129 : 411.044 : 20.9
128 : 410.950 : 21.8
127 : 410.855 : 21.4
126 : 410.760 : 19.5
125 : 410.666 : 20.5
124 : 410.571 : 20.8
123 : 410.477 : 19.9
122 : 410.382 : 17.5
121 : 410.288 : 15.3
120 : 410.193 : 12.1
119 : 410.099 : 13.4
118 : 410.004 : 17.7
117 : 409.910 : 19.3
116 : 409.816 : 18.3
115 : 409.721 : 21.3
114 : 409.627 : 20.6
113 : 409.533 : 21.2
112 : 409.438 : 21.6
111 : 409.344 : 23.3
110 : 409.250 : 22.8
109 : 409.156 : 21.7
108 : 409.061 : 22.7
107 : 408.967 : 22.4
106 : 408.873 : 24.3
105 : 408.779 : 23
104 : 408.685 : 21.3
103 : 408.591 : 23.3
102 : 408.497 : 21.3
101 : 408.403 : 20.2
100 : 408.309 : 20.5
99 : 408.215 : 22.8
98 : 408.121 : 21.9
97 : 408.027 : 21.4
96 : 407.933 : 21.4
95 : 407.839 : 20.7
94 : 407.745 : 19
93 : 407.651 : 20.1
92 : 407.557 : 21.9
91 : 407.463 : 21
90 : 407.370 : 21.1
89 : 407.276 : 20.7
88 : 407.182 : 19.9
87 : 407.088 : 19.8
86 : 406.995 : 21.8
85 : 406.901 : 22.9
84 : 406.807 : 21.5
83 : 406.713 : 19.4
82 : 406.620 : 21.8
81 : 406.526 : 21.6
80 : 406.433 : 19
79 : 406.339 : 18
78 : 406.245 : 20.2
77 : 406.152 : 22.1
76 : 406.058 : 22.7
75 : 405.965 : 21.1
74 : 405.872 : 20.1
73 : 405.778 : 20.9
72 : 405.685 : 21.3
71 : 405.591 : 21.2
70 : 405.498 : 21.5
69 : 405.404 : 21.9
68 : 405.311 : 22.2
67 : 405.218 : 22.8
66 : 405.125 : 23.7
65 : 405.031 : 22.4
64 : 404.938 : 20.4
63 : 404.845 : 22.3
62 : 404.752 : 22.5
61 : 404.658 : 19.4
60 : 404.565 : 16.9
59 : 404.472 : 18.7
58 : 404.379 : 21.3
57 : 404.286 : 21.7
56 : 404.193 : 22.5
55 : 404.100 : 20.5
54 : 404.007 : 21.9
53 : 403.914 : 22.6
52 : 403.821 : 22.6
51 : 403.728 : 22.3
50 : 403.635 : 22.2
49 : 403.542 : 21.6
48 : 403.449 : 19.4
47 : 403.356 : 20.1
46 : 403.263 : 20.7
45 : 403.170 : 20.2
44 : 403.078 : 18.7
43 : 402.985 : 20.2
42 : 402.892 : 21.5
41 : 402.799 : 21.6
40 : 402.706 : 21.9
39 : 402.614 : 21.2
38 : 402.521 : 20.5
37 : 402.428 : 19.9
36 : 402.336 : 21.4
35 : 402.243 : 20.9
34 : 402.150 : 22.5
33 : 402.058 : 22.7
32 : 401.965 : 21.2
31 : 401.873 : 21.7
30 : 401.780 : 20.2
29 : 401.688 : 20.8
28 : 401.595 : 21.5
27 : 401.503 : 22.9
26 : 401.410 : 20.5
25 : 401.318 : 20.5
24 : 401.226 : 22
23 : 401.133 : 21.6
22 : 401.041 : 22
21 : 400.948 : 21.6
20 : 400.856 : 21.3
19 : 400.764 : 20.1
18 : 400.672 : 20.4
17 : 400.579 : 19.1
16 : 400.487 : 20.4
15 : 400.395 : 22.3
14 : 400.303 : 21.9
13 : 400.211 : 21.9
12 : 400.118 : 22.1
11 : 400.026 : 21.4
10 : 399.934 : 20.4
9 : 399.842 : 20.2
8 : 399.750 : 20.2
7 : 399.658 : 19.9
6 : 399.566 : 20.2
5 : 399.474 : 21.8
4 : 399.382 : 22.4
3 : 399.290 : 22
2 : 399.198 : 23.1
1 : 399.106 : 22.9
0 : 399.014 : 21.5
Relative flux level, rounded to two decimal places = 1.06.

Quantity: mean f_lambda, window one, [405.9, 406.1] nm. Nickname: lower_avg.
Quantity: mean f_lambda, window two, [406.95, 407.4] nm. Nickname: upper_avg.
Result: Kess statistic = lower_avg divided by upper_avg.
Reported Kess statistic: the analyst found 1.06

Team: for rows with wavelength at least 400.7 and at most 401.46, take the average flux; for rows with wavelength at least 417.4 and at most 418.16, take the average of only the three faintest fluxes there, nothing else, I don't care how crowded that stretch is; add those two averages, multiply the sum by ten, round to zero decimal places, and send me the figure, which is 423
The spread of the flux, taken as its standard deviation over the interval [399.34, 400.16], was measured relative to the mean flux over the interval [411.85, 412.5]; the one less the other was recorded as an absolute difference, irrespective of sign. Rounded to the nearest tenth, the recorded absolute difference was 21.0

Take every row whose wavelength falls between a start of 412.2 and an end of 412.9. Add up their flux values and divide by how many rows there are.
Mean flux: 22.3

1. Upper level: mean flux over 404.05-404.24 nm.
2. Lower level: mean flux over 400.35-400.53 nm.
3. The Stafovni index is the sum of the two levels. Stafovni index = 42.9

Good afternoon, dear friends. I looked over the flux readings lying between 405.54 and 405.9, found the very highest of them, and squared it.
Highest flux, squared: 454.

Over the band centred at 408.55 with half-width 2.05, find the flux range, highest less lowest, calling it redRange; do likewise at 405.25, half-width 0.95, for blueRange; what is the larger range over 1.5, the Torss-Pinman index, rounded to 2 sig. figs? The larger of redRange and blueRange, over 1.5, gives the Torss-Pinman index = 8.1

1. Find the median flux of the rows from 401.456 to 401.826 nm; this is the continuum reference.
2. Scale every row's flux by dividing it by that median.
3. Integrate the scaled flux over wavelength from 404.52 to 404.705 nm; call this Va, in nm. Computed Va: 0.16 nm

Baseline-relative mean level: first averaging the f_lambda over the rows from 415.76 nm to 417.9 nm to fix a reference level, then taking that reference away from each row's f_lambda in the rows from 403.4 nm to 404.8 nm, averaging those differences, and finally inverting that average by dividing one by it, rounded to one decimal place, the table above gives -1.3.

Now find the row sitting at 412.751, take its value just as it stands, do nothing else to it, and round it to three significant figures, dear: 22.1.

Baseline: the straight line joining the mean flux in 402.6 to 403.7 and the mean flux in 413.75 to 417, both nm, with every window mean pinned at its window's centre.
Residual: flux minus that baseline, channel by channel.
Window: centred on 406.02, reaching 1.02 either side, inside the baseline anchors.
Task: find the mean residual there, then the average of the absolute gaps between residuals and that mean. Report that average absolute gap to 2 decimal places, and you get 1.02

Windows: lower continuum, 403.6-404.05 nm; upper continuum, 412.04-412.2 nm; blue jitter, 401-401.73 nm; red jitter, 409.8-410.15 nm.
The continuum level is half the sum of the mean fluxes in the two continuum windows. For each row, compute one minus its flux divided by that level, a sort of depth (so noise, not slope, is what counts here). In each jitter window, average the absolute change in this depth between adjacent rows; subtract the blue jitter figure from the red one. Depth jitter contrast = 0.059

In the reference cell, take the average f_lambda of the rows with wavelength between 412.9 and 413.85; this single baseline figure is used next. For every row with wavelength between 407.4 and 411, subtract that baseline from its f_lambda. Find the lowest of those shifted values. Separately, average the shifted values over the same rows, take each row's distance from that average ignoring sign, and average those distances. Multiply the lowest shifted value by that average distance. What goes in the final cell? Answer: -17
